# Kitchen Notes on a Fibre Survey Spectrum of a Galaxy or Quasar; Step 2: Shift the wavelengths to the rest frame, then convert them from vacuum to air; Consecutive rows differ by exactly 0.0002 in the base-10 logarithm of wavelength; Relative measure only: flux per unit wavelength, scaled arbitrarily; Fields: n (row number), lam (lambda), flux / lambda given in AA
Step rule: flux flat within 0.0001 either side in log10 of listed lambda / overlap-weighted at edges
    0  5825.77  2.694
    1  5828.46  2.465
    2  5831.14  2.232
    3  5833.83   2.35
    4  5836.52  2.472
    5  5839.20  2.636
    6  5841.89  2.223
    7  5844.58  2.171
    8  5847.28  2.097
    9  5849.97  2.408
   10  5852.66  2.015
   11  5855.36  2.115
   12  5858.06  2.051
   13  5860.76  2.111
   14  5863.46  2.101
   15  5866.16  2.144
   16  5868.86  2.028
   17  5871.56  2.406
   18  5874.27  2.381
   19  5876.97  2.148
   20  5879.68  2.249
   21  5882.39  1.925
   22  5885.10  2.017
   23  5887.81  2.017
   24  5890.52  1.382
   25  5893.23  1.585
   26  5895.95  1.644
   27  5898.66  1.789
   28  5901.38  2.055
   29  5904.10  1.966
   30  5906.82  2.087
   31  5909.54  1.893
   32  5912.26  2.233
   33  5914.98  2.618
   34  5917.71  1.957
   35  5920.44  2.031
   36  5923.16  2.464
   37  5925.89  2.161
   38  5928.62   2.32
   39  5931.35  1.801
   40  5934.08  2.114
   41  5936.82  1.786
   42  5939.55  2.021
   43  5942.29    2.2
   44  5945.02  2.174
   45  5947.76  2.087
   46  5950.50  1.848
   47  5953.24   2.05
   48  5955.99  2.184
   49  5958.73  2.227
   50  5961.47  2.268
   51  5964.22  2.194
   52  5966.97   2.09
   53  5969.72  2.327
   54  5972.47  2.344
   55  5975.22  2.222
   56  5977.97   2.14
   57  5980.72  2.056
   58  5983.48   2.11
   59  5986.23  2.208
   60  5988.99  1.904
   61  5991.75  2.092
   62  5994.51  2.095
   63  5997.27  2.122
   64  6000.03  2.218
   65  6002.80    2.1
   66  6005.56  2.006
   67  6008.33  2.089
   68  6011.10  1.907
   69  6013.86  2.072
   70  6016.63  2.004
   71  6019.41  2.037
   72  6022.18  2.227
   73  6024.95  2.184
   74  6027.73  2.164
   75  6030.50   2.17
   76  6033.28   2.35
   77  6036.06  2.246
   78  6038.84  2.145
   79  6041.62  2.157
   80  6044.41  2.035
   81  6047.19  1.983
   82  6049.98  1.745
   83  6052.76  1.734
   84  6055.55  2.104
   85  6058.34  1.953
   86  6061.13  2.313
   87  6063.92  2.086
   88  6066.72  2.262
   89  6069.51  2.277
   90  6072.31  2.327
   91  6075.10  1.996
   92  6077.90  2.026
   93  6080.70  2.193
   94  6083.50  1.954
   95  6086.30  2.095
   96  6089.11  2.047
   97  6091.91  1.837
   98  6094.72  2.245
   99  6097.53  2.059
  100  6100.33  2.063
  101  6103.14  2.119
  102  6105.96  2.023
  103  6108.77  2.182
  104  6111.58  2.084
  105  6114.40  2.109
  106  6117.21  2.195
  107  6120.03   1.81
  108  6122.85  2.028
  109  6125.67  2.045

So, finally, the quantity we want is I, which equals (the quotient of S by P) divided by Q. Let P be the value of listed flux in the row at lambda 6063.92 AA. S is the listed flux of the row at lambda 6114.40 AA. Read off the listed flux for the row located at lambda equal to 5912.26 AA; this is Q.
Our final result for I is 0.45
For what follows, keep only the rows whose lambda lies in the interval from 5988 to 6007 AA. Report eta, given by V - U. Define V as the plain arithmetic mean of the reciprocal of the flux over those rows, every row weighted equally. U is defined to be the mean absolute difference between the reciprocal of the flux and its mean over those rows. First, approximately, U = 0.017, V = 0.482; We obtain 0.466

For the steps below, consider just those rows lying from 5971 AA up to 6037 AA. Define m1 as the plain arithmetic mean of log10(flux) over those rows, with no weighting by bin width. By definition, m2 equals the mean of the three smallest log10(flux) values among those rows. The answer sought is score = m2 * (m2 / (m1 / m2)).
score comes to 0.07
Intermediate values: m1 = 0.327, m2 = 0.29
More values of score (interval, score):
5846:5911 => 0.02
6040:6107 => 0.05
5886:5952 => 0.02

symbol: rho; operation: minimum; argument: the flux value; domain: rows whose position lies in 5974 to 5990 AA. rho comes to 1.904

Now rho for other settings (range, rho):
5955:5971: 2.09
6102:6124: 1.81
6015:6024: 2.004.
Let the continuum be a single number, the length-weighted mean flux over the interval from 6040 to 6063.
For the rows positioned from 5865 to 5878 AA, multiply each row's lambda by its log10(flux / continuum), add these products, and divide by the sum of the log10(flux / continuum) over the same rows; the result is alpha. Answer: 5872.5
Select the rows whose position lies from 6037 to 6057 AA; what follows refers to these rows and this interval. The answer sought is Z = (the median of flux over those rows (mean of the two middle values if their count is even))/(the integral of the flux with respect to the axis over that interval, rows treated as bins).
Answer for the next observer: 0.0511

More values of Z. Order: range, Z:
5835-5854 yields 0.0511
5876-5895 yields 0.0561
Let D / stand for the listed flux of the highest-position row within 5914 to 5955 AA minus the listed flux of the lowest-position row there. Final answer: -0.57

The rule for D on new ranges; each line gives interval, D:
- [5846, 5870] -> -0.07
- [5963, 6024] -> 0.03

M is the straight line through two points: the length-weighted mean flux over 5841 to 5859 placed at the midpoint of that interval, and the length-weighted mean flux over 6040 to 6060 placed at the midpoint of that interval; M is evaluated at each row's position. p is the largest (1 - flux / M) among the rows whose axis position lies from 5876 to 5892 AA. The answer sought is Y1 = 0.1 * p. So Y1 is 0.035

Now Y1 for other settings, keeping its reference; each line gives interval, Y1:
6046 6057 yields 0.012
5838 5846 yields -0.001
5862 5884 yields 0.009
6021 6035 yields -0.009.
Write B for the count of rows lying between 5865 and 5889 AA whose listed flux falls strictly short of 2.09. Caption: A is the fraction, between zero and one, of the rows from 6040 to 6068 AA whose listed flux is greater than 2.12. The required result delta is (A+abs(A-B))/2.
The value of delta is 2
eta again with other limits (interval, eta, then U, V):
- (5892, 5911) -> 0.495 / 0.048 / 0.543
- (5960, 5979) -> 0.435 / 0.015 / 0.450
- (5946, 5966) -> 0.448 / 0.025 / 0.473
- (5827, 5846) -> 0.401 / 0.024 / 0.425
